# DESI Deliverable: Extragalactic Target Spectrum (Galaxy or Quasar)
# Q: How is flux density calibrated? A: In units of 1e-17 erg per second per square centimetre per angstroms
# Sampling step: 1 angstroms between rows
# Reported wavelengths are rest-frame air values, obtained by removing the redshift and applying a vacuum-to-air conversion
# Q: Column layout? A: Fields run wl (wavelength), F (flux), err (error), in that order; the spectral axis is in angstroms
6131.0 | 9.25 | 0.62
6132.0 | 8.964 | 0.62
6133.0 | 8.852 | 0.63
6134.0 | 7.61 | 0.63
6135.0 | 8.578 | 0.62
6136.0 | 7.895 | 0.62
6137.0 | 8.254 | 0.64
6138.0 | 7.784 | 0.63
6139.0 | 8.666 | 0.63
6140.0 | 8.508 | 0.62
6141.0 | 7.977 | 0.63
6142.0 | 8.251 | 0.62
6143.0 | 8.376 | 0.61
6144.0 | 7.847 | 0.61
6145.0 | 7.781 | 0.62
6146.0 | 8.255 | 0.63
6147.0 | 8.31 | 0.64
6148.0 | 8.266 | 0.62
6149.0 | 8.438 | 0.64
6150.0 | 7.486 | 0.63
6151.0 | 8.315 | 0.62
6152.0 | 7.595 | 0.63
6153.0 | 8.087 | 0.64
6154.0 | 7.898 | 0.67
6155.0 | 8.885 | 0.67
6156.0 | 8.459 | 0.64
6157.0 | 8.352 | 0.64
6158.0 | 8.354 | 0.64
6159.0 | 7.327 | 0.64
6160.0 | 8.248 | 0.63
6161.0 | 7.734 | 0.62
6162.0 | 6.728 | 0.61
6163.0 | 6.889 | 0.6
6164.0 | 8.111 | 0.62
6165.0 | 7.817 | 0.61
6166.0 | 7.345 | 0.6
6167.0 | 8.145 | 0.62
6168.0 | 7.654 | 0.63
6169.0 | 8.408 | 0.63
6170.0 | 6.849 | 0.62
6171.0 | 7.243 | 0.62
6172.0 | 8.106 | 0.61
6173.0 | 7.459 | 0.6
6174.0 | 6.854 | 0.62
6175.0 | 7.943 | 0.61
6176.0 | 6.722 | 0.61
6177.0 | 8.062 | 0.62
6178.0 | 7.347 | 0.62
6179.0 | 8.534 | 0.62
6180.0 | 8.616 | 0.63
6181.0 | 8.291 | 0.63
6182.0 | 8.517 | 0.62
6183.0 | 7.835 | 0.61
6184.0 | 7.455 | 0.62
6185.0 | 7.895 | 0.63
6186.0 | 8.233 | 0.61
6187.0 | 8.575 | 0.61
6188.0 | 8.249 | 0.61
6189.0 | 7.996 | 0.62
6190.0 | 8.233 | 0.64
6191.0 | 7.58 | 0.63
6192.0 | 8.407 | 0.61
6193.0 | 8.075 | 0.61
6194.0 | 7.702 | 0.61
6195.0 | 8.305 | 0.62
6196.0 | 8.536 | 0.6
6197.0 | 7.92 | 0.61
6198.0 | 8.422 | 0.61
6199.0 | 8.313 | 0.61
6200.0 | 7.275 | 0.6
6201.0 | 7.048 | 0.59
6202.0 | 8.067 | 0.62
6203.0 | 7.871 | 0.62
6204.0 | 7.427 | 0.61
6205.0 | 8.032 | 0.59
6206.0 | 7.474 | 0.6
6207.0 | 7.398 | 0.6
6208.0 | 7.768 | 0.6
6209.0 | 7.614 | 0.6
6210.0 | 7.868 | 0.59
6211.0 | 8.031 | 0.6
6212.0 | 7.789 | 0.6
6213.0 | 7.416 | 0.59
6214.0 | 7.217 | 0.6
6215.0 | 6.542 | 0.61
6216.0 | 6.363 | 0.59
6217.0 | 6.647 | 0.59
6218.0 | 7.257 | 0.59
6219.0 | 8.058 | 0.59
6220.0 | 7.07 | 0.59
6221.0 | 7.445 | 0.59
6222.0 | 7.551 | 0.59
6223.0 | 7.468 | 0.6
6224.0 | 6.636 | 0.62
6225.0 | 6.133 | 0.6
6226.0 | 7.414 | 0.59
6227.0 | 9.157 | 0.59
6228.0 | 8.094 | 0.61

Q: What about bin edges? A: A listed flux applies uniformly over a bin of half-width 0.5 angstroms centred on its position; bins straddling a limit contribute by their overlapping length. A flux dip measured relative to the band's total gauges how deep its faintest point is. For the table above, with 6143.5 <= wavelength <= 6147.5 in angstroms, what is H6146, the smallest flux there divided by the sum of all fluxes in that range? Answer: 0.242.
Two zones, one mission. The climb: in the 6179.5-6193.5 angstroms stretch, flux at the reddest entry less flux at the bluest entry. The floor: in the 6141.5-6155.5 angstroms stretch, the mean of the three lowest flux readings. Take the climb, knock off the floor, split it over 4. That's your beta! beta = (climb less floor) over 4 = -2.0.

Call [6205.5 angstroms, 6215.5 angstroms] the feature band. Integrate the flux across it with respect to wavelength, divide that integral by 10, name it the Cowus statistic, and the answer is 7.51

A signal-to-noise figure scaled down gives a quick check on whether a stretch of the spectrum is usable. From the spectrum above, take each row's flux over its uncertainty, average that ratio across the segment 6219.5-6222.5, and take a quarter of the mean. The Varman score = 3.12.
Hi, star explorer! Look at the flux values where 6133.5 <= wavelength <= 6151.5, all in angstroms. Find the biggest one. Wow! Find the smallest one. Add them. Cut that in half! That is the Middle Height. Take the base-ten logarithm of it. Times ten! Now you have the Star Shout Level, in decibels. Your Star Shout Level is 9.07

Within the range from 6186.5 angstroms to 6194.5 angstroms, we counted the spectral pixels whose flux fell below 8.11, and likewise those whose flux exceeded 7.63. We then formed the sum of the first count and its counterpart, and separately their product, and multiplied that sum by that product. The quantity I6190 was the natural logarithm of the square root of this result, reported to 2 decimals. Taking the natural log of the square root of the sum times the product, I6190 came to 2.87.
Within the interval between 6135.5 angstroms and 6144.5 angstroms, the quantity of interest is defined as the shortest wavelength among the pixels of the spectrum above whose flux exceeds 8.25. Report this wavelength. 6137.0 angstroms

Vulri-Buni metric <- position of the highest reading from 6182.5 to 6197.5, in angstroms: 6187.0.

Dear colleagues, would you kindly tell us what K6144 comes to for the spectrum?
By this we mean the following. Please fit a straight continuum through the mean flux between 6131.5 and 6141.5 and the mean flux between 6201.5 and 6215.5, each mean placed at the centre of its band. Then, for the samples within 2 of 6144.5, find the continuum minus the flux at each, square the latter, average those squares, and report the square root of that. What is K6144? 0.30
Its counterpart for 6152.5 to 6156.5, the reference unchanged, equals 0.43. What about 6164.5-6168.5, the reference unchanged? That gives 0.40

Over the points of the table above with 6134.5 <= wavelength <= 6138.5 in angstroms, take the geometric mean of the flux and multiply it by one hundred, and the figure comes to 812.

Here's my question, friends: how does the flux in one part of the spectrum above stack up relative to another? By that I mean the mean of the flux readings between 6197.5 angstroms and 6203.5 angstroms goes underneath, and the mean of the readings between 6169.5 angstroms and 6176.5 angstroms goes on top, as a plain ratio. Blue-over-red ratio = 0.93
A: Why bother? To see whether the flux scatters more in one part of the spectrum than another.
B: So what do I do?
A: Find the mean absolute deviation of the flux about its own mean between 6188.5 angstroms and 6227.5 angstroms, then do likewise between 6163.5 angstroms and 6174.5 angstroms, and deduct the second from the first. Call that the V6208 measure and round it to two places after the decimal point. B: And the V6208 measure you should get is 0.05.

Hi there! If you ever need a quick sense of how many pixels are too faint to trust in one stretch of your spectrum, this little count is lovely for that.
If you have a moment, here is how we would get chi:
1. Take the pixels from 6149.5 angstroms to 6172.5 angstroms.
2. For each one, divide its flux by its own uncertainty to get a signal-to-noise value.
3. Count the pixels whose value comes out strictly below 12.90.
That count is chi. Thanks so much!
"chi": 13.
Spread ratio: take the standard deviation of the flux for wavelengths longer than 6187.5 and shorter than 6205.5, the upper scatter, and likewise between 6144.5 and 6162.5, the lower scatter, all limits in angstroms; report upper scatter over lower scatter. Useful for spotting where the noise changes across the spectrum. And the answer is 0.82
